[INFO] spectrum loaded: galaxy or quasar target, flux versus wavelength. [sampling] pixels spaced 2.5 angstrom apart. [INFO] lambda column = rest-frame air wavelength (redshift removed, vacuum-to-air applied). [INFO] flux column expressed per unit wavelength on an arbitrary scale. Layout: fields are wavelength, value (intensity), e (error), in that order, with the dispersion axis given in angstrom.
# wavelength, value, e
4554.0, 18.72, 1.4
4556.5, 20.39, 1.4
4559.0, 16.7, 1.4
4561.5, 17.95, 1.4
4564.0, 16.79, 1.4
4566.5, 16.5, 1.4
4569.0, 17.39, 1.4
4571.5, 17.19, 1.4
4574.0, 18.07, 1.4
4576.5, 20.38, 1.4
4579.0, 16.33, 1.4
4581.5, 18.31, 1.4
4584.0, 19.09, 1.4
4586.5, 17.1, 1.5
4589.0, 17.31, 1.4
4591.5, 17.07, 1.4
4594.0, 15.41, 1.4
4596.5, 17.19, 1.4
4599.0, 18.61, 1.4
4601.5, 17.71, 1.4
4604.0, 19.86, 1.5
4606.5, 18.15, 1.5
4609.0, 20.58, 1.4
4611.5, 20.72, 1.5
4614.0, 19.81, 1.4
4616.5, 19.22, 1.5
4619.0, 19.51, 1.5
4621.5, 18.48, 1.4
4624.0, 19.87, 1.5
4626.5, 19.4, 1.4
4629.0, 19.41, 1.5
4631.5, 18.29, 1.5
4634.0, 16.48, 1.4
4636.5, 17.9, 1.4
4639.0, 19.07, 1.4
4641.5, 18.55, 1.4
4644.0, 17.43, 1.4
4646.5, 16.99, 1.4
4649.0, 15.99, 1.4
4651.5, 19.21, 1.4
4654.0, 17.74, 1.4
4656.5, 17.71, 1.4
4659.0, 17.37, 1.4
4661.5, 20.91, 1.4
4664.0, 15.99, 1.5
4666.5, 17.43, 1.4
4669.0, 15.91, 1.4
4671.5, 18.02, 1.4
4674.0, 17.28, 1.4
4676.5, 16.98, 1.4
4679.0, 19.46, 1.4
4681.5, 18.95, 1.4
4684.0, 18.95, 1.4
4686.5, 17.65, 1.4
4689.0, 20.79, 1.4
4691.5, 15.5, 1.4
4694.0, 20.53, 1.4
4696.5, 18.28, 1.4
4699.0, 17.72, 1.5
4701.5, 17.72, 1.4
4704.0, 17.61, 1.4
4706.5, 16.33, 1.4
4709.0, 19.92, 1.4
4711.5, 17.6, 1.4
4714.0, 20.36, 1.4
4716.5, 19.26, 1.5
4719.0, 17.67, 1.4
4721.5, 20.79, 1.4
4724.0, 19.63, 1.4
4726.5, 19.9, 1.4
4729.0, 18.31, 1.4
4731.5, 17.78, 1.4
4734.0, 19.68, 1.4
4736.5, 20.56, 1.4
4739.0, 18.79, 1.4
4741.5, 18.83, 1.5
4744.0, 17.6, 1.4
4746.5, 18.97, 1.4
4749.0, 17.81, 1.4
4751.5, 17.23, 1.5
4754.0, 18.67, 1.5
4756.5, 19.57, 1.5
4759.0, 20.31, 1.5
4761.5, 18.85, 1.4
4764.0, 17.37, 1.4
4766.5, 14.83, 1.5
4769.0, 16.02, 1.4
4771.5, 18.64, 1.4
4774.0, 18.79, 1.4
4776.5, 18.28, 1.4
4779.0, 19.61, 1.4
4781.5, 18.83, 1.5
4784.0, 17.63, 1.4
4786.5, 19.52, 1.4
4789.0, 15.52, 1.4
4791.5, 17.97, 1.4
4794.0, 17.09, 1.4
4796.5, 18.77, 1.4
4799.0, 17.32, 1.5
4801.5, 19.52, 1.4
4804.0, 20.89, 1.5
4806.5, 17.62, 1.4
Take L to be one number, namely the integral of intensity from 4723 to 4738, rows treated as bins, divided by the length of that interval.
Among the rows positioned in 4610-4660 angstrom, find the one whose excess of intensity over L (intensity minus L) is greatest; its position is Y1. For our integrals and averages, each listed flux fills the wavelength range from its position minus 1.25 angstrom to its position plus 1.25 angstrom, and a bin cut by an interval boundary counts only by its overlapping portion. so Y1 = 4611.5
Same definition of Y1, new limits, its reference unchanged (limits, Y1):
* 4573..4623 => 4611.5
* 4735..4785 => 4736.5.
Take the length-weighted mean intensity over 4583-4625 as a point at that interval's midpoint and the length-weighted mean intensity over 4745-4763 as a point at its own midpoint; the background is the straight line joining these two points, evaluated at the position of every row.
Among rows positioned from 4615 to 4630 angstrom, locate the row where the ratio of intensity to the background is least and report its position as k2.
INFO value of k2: 4621.5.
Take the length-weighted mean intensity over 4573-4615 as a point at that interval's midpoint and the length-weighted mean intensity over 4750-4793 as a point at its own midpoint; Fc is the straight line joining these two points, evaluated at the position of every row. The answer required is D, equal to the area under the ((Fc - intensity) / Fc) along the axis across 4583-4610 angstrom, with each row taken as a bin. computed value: 0.5 angstrom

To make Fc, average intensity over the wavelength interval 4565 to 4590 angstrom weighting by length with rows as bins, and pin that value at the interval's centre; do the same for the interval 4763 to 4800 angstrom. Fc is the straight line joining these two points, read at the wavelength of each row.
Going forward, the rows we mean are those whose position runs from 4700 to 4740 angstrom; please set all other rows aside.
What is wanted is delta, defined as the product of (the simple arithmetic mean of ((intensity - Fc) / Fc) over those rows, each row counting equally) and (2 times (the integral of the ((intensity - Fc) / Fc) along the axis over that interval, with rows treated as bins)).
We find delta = 0.31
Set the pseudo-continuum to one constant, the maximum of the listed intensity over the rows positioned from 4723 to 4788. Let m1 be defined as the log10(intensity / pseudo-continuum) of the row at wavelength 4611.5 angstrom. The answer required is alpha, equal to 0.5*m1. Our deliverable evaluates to 0.00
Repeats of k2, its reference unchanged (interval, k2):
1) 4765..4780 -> 4766.5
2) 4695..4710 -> 4706.5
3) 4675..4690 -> 4676.5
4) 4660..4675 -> 4669.0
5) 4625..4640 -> 4634.0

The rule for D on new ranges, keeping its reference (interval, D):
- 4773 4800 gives -0.1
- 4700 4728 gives -1.0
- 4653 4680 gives 0.8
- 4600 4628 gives -1.7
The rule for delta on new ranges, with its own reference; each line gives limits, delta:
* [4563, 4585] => 0.00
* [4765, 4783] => 0.00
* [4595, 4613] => 0.16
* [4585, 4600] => 0.04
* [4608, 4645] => 0.35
